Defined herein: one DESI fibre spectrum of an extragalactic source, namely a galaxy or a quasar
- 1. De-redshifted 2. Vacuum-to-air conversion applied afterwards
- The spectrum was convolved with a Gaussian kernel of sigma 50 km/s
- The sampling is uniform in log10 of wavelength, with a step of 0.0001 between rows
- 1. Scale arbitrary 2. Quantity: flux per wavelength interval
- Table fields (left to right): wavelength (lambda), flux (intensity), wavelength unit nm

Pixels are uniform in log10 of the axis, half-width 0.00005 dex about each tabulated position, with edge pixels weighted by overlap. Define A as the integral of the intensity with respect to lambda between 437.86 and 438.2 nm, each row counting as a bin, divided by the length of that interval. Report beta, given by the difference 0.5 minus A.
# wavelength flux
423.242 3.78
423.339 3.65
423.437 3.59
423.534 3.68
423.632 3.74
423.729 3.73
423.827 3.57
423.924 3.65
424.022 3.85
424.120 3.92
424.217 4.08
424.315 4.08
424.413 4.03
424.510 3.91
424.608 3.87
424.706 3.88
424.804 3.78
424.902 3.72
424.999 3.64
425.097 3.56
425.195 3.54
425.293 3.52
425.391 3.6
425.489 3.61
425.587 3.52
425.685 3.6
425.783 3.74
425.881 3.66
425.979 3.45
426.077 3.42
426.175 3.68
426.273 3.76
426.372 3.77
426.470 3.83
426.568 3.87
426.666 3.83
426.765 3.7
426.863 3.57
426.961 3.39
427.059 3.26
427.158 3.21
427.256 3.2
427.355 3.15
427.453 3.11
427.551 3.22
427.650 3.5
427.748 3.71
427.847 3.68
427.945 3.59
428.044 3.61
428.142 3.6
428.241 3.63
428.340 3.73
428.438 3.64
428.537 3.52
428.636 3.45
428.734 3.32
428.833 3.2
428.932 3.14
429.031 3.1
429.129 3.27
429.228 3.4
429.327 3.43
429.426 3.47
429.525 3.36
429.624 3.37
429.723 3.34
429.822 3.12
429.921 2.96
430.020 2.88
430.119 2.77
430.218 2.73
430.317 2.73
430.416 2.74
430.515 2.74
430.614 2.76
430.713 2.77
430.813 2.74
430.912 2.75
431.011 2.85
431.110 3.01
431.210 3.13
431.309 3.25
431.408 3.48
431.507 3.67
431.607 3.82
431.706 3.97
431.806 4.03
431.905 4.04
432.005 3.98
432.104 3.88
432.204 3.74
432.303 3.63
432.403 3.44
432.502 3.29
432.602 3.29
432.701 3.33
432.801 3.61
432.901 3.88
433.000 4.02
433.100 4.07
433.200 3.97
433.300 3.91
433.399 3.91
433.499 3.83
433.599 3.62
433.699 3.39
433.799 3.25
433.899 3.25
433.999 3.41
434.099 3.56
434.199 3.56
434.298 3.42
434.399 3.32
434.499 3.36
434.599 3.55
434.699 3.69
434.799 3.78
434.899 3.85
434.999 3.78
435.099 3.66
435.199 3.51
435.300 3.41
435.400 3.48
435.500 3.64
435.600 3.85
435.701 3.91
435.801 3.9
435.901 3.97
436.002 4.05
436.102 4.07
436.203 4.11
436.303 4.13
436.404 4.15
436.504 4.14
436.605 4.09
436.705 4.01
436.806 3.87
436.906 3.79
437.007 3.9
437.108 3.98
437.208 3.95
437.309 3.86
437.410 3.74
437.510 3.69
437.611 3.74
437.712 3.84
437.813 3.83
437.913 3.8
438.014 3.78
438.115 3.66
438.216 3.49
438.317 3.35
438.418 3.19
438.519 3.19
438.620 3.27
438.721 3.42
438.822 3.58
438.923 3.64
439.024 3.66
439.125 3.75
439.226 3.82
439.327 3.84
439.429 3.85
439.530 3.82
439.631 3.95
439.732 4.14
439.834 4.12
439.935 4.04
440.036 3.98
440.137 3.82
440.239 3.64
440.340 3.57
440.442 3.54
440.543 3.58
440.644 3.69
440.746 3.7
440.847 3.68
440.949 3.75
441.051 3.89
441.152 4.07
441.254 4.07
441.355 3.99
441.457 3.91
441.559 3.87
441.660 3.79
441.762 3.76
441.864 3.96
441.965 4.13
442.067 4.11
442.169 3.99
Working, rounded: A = 3.73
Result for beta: -3.23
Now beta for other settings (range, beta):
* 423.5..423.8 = -3.20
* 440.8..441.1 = -3.26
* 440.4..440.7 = -3.11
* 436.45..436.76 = -3.58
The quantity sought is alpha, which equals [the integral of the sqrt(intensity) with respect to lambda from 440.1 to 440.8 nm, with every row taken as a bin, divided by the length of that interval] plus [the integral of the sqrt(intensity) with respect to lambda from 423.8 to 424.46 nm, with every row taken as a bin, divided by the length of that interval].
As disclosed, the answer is 3.88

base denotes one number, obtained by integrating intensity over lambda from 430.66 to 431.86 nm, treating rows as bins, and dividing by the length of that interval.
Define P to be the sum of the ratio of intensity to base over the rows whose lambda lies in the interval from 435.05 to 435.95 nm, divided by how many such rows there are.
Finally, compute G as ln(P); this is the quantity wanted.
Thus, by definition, 0.118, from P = 1.13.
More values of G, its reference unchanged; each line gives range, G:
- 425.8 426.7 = 0.116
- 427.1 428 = 0.025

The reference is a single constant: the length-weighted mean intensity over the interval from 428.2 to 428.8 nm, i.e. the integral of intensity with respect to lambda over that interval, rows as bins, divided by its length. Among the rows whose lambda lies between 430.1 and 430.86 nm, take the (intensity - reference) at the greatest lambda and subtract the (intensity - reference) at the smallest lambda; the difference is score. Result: -0.03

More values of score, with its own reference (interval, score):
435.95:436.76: -0.04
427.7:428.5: -0.07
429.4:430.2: -0.70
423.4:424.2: 0.33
